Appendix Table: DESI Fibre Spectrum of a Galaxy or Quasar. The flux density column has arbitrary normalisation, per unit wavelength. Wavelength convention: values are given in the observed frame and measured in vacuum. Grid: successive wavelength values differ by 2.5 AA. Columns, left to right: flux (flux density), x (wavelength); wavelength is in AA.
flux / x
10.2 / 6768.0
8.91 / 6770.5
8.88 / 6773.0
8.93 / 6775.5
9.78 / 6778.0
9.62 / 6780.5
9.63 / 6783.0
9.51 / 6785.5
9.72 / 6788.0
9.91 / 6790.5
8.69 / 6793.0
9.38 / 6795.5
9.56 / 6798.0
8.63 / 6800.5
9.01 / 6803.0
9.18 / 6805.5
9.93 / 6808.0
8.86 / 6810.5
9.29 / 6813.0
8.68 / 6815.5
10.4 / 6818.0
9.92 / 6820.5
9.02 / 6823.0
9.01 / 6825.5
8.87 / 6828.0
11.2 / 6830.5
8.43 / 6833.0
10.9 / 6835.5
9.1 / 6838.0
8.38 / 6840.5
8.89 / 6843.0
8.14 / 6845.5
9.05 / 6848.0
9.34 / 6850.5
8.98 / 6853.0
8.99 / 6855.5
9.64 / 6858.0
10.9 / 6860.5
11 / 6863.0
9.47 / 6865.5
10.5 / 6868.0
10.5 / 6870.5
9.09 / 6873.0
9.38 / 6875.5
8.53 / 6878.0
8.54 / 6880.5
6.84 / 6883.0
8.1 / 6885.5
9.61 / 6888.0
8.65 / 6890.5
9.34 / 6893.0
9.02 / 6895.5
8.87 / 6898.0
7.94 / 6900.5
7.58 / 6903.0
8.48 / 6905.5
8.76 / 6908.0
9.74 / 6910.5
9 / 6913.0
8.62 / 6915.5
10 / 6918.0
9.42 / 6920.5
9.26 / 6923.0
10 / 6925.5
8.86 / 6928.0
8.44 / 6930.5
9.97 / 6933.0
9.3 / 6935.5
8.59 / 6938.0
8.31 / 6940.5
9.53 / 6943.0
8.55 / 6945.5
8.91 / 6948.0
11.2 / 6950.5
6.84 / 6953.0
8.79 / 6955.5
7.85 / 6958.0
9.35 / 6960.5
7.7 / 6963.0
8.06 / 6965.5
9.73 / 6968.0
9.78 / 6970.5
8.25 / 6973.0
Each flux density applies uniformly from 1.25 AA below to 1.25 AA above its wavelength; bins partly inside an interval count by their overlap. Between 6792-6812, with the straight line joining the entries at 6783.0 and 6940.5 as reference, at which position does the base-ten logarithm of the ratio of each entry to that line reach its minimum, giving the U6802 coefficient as 6800.5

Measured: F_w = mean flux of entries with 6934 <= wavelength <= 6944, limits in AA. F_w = 8.9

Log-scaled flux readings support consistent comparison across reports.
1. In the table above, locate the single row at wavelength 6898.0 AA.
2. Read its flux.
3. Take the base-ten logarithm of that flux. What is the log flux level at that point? 0.95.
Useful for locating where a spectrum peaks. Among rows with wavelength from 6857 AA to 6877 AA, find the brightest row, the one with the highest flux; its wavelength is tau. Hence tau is 6863.0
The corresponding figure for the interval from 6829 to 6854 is 6830.5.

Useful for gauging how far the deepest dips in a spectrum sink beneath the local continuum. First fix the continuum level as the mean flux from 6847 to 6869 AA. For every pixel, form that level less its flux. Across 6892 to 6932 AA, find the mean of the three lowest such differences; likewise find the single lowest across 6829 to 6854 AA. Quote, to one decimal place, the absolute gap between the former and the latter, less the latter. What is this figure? 2.7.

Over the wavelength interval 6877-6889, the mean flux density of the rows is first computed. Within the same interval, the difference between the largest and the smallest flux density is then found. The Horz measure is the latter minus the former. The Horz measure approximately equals -6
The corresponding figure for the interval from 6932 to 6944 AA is -7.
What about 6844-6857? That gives -8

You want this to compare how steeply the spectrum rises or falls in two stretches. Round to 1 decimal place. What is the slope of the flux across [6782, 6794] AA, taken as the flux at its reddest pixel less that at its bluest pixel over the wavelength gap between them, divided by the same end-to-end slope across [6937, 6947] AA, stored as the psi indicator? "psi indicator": 17.6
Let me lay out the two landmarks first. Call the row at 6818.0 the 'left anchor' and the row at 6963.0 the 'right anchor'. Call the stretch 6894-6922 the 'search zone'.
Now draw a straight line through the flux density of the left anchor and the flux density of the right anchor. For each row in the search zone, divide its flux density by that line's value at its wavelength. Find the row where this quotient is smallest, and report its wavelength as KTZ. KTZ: 6903.0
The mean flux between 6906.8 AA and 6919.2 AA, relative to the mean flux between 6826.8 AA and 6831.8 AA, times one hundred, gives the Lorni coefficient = 92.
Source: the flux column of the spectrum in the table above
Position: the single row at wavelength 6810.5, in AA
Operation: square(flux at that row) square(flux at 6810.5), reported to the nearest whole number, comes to 78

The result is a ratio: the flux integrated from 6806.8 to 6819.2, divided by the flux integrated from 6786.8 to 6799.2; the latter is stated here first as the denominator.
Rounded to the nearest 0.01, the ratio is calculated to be 1.00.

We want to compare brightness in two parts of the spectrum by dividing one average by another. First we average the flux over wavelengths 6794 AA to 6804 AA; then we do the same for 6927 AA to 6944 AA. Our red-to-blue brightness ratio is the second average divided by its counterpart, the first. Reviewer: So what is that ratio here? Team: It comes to 0.98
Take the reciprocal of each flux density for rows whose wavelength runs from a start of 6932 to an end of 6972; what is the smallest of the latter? 0.089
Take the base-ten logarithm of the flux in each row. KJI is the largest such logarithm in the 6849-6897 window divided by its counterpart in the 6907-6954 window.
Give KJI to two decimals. 0.99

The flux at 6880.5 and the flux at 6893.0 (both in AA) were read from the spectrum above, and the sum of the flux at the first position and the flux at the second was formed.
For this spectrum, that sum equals 17.9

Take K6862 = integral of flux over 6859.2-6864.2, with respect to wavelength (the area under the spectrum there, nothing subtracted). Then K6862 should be 55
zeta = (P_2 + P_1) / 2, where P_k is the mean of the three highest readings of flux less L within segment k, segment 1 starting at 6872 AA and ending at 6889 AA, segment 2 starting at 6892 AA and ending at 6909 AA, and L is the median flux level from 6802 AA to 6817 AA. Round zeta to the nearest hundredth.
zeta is 0.12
